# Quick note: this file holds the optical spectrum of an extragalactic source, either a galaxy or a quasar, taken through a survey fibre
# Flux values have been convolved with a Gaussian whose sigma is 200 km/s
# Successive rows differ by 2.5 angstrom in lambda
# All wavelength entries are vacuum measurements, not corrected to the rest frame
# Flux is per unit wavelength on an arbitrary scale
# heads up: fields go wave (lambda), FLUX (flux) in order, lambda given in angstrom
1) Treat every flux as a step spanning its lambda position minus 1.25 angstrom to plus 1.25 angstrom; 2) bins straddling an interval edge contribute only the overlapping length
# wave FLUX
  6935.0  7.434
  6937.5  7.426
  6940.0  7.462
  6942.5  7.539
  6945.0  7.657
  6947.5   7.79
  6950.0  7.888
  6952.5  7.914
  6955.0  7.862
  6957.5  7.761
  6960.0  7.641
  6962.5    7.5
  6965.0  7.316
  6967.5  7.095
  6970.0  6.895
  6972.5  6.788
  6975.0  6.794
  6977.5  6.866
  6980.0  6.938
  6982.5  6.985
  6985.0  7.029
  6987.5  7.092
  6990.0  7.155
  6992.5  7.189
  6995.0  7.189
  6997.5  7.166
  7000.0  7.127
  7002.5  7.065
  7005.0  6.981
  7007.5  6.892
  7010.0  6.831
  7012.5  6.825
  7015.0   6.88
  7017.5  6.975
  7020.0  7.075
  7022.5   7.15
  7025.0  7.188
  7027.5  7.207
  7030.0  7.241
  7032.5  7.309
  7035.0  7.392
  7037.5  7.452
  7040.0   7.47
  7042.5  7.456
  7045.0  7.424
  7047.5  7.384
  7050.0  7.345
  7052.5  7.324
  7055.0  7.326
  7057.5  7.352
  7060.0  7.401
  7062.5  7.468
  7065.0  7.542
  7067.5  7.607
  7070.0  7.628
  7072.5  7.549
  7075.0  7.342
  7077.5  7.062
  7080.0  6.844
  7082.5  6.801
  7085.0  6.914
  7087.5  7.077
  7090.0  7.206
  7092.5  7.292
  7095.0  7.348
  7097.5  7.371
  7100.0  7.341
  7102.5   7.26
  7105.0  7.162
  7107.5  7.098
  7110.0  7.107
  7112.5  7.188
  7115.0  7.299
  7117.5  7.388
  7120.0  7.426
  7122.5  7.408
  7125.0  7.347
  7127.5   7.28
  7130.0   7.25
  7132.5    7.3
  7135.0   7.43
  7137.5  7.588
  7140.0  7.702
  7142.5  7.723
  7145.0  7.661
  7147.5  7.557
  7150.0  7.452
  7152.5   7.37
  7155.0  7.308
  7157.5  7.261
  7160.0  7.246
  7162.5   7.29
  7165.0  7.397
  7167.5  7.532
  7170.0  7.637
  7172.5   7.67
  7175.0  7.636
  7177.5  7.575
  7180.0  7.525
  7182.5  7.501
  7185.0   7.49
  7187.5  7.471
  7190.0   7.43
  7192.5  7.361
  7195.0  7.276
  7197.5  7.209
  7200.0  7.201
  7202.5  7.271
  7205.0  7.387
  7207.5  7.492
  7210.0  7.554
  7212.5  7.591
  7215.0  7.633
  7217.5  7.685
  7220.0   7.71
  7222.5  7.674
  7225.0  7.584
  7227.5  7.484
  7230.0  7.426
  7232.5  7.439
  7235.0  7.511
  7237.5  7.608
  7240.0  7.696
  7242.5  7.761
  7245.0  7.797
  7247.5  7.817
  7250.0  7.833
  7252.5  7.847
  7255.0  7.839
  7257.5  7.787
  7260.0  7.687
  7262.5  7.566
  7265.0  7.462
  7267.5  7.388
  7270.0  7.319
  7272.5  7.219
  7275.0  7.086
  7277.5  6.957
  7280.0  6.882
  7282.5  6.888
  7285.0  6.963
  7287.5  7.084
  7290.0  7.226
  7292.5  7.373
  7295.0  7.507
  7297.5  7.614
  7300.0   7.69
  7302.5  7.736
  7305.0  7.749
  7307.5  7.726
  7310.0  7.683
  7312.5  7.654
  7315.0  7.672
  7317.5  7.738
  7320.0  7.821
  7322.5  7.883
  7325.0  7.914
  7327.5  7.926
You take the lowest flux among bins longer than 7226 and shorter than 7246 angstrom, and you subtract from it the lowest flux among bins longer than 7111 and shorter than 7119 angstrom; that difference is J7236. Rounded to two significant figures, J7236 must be 0.24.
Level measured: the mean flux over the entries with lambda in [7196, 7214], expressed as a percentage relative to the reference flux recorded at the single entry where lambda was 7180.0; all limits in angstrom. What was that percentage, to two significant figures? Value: 98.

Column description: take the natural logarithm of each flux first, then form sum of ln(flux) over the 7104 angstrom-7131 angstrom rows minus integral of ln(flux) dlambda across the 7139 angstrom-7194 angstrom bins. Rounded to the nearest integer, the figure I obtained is -89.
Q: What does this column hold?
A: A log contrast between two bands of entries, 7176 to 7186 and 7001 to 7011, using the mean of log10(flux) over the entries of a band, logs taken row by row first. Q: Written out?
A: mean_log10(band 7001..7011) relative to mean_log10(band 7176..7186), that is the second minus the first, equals -0.035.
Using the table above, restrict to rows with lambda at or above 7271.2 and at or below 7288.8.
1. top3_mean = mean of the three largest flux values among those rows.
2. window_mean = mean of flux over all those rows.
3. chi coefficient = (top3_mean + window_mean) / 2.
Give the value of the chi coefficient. 7.1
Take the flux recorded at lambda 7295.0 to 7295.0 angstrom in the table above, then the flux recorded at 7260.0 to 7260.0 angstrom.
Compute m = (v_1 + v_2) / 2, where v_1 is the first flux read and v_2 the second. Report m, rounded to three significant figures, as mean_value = 7.60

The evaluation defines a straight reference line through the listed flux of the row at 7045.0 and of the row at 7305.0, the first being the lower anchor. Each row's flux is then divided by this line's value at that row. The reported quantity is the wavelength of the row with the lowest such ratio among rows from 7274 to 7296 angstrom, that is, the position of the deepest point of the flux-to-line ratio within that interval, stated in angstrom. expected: 7280.0 angstrom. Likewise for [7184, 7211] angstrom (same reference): 7200.0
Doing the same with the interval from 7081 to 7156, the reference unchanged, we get 7082.5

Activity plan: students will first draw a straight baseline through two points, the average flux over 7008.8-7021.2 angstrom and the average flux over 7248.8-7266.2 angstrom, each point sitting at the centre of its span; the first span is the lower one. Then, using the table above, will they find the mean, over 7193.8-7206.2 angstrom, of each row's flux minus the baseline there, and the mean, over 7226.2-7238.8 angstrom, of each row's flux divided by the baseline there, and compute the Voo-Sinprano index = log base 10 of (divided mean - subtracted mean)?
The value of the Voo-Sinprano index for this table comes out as 0.09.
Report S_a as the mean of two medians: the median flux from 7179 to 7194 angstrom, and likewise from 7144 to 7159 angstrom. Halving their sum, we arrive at 7.45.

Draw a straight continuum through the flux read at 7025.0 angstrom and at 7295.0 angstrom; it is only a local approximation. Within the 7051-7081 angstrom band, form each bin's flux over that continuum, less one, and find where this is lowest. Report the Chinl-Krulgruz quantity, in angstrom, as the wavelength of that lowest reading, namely 7080.0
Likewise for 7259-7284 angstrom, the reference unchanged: 7280.0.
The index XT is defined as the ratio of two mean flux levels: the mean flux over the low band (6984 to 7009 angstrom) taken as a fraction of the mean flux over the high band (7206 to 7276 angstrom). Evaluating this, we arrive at 0.93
